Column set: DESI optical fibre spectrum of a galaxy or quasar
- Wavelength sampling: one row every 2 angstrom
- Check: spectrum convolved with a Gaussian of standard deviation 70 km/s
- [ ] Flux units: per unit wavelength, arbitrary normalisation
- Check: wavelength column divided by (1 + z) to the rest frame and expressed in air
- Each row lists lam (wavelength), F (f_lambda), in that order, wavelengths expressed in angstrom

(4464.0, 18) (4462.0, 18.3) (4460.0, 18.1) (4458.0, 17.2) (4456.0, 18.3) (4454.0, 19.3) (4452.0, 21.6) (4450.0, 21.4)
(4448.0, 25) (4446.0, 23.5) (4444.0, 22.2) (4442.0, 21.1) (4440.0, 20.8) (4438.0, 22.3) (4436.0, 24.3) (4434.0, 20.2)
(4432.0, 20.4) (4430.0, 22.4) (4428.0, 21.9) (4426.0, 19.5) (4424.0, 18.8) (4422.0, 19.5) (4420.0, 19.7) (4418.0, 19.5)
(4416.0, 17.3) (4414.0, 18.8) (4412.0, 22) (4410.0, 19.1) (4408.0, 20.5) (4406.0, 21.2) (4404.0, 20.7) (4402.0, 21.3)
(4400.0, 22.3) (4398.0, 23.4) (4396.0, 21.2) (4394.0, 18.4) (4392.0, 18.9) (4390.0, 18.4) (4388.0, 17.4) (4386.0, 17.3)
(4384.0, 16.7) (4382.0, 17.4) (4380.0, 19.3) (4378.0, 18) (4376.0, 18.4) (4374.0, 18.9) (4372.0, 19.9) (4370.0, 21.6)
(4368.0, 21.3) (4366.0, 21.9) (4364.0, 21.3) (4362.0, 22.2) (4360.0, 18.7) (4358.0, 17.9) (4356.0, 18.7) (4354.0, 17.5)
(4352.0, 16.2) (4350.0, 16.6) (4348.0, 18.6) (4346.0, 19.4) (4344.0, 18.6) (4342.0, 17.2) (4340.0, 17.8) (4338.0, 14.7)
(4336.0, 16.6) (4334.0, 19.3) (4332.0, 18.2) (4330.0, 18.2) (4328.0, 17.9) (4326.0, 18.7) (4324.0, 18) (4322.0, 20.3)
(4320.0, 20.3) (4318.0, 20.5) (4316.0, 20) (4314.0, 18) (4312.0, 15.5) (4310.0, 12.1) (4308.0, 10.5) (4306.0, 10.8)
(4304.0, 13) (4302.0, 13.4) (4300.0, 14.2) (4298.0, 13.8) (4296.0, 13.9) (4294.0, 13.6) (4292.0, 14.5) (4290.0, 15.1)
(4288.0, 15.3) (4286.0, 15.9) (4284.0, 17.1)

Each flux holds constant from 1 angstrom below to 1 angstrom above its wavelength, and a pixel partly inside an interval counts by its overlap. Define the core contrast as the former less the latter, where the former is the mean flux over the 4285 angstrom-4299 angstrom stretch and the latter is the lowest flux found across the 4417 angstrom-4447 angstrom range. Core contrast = -4.2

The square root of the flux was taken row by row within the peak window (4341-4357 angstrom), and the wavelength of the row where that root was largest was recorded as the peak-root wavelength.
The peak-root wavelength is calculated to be 4346.0 angstrom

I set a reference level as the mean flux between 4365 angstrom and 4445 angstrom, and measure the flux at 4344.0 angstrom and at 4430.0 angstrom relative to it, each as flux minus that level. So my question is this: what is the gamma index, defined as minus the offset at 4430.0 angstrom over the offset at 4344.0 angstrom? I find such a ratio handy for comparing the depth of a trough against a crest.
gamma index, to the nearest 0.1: 1.5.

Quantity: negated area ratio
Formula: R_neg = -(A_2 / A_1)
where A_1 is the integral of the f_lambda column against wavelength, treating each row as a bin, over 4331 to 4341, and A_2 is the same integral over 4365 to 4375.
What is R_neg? -1.20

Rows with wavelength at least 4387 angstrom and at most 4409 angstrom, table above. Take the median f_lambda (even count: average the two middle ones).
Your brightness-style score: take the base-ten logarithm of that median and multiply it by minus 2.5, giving -3.29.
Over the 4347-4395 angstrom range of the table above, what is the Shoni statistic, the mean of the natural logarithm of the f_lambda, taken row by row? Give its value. 2.93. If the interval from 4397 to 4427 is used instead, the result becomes 3.00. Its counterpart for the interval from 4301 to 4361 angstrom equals 2.83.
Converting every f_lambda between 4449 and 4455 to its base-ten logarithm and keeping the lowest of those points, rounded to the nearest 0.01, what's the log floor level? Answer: 1.29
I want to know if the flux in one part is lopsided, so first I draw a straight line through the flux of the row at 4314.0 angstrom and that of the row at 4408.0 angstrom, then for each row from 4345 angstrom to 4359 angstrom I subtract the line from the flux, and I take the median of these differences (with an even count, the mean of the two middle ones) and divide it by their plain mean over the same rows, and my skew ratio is 1.09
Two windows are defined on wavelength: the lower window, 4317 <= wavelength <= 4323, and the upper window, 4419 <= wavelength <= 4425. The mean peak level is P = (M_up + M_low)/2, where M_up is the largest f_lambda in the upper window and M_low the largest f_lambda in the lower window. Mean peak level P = 20.1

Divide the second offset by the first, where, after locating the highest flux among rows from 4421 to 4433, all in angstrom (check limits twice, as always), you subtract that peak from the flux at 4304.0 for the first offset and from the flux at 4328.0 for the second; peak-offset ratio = 0.5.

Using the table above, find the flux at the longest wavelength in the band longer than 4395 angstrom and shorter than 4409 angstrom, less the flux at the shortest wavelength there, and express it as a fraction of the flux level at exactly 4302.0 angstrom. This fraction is -0.05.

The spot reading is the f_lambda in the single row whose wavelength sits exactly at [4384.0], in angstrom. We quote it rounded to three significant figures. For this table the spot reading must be 16.7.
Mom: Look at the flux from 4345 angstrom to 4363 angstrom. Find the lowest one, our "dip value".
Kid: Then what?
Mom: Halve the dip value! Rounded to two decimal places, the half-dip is 8.10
